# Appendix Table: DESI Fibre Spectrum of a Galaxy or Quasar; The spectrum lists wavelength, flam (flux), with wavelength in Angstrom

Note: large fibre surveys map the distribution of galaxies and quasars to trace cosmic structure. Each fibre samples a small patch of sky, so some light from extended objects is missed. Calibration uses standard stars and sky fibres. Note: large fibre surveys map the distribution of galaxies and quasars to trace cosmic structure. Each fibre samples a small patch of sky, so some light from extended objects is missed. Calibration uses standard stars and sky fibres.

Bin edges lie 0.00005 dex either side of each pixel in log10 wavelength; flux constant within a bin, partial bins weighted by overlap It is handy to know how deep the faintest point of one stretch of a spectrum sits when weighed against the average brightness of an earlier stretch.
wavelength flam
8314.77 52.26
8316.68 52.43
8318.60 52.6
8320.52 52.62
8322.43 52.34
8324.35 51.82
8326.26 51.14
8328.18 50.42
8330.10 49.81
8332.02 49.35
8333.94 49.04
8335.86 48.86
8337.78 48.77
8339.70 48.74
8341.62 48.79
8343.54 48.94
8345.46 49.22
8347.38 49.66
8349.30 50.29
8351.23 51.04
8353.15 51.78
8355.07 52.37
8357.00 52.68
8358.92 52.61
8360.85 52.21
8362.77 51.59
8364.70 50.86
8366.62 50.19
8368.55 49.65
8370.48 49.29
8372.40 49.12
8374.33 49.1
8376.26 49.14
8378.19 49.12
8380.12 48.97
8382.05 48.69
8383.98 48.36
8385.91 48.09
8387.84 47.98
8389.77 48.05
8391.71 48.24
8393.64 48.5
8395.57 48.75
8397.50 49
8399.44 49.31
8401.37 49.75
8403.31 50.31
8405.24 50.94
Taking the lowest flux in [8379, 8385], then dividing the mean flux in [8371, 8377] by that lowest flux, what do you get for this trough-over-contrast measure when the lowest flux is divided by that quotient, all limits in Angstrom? 47.6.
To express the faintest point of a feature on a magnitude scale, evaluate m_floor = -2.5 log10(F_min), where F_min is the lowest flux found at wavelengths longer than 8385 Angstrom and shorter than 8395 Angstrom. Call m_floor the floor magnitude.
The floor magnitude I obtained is -4.20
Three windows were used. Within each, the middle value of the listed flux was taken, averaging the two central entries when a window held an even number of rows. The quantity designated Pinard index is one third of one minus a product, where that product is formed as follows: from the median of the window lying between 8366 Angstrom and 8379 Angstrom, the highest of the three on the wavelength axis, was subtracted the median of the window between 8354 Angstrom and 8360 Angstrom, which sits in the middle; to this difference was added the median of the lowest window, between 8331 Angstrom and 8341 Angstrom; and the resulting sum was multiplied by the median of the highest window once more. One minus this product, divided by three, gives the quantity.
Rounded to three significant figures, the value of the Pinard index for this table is -743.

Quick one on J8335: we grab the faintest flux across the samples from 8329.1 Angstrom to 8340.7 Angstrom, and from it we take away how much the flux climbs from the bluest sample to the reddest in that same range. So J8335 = 50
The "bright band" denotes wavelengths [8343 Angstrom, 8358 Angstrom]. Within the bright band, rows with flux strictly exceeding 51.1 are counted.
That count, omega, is 3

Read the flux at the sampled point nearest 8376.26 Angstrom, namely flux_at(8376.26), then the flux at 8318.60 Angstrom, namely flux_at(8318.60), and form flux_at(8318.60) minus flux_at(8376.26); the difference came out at 3.5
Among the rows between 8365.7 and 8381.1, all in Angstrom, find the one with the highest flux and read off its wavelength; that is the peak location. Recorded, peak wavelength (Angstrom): 8366.62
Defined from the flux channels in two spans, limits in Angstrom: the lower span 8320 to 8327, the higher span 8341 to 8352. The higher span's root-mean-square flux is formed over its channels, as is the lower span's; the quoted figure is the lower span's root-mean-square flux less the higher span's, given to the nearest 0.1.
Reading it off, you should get 2.3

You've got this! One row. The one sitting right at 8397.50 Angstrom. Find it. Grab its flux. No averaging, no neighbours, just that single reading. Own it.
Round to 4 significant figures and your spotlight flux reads 49.00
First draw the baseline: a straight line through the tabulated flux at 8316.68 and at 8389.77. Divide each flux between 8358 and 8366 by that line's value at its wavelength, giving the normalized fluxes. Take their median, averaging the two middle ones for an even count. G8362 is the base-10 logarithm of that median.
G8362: 0.019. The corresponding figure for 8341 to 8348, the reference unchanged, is -0.015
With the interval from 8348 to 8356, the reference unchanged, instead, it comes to 0.009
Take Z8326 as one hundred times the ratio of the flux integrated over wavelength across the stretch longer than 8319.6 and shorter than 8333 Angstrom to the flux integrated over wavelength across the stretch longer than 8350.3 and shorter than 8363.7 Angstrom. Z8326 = 98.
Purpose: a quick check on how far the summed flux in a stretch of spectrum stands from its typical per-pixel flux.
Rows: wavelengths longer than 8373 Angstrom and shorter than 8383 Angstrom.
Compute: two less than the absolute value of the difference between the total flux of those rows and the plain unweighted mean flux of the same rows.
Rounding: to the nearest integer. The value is 194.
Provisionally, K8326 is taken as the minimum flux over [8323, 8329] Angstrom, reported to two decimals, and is 50.42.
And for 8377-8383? 48.69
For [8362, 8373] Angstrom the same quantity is 49.12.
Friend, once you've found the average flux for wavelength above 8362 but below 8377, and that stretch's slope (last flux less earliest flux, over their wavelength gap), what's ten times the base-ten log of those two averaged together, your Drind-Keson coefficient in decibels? 14.0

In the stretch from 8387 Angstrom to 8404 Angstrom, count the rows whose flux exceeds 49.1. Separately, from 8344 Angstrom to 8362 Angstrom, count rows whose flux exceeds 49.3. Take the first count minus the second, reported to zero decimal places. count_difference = -5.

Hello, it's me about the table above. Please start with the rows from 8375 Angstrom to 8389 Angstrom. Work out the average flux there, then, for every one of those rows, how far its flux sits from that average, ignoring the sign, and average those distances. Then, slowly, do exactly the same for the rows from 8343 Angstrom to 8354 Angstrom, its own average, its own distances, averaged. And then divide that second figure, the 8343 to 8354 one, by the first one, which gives 2.2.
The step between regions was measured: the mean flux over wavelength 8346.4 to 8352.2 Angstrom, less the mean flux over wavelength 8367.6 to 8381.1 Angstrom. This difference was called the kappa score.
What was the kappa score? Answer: 1.1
